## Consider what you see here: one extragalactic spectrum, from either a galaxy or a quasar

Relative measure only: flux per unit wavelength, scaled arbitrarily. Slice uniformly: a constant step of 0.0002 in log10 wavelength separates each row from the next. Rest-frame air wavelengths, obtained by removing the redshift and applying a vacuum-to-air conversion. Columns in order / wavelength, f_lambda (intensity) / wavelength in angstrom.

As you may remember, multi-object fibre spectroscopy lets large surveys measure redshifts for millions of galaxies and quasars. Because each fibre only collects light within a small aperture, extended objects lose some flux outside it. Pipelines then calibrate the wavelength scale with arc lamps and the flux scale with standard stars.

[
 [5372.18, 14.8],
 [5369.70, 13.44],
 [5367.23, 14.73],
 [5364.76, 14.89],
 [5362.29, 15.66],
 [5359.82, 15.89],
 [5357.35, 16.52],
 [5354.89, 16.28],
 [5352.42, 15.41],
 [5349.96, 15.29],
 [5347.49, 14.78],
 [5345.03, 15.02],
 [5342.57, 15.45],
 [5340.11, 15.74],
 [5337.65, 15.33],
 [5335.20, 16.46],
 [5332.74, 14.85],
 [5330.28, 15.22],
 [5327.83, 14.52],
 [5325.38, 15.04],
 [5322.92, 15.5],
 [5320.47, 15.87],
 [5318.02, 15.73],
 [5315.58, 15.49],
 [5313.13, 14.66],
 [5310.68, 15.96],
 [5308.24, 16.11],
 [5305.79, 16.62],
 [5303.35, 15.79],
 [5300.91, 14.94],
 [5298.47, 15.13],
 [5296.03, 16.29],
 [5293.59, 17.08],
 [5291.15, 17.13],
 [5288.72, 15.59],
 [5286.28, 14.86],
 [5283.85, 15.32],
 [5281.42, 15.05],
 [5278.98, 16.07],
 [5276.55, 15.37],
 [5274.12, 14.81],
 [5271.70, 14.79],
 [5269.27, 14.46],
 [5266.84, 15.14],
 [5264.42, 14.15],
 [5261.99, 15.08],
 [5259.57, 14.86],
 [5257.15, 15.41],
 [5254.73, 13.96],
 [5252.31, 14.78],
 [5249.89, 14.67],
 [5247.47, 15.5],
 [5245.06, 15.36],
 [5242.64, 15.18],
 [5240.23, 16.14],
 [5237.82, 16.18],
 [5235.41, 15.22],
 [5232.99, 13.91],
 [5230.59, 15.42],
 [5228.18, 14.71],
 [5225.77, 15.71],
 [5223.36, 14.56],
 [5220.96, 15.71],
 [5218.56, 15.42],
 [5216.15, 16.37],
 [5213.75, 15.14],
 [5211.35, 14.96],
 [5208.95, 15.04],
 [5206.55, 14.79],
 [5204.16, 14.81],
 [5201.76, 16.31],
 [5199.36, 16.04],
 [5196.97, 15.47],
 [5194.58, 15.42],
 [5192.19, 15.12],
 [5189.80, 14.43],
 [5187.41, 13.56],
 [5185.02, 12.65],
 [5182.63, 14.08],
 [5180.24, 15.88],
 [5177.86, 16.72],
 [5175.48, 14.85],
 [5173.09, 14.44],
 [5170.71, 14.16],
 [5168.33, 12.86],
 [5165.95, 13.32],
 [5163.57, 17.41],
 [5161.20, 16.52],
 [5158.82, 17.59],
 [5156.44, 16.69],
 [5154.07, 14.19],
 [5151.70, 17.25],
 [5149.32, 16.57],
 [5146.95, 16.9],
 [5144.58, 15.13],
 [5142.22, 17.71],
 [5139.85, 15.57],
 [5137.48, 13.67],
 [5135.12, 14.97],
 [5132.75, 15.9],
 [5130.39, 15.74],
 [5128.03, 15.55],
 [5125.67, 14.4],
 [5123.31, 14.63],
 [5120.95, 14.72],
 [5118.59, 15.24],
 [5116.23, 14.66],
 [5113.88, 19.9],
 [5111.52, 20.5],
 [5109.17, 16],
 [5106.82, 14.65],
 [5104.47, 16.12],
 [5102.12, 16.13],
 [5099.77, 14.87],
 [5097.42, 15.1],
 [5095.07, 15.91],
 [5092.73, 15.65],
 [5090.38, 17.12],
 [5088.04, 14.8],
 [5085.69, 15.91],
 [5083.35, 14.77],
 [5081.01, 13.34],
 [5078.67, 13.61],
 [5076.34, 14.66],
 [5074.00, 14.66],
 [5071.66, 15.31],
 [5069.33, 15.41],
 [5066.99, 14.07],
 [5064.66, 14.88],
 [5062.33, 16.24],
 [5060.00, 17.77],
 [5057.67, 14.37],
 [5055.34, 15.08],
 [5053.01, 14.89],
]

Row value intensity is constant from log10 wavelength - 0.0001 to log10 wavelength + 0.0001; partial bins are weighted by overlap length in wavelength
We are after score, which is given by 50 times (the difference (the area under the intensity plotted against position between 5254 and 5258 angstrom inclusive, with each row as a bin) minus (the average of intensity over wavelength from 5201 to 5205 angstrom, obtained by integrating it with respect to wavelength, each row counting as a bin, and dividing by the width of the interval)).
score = 2165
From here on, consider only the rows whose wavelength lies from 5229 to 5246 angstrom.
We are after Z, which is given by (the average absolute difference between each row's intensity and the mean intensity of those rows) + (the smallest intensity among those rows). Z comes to 14.4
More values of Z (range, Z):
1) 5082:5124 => 15.8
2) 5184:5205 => 13.5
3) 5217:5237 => 14.4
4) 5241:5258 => 14.4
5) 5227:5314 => 14.5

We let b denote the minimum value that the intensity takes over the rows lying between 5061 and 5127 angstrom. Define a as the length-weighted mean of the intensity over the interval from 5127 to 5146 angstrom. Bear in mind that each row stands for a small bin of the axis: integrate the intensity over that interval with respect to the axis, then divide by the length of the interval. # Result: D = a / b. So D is 1.17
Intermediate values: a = 15.6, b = 13.34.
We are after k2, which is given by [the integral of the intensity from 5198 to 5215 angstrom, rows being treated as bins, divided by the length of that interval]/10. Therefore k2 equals 1.53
